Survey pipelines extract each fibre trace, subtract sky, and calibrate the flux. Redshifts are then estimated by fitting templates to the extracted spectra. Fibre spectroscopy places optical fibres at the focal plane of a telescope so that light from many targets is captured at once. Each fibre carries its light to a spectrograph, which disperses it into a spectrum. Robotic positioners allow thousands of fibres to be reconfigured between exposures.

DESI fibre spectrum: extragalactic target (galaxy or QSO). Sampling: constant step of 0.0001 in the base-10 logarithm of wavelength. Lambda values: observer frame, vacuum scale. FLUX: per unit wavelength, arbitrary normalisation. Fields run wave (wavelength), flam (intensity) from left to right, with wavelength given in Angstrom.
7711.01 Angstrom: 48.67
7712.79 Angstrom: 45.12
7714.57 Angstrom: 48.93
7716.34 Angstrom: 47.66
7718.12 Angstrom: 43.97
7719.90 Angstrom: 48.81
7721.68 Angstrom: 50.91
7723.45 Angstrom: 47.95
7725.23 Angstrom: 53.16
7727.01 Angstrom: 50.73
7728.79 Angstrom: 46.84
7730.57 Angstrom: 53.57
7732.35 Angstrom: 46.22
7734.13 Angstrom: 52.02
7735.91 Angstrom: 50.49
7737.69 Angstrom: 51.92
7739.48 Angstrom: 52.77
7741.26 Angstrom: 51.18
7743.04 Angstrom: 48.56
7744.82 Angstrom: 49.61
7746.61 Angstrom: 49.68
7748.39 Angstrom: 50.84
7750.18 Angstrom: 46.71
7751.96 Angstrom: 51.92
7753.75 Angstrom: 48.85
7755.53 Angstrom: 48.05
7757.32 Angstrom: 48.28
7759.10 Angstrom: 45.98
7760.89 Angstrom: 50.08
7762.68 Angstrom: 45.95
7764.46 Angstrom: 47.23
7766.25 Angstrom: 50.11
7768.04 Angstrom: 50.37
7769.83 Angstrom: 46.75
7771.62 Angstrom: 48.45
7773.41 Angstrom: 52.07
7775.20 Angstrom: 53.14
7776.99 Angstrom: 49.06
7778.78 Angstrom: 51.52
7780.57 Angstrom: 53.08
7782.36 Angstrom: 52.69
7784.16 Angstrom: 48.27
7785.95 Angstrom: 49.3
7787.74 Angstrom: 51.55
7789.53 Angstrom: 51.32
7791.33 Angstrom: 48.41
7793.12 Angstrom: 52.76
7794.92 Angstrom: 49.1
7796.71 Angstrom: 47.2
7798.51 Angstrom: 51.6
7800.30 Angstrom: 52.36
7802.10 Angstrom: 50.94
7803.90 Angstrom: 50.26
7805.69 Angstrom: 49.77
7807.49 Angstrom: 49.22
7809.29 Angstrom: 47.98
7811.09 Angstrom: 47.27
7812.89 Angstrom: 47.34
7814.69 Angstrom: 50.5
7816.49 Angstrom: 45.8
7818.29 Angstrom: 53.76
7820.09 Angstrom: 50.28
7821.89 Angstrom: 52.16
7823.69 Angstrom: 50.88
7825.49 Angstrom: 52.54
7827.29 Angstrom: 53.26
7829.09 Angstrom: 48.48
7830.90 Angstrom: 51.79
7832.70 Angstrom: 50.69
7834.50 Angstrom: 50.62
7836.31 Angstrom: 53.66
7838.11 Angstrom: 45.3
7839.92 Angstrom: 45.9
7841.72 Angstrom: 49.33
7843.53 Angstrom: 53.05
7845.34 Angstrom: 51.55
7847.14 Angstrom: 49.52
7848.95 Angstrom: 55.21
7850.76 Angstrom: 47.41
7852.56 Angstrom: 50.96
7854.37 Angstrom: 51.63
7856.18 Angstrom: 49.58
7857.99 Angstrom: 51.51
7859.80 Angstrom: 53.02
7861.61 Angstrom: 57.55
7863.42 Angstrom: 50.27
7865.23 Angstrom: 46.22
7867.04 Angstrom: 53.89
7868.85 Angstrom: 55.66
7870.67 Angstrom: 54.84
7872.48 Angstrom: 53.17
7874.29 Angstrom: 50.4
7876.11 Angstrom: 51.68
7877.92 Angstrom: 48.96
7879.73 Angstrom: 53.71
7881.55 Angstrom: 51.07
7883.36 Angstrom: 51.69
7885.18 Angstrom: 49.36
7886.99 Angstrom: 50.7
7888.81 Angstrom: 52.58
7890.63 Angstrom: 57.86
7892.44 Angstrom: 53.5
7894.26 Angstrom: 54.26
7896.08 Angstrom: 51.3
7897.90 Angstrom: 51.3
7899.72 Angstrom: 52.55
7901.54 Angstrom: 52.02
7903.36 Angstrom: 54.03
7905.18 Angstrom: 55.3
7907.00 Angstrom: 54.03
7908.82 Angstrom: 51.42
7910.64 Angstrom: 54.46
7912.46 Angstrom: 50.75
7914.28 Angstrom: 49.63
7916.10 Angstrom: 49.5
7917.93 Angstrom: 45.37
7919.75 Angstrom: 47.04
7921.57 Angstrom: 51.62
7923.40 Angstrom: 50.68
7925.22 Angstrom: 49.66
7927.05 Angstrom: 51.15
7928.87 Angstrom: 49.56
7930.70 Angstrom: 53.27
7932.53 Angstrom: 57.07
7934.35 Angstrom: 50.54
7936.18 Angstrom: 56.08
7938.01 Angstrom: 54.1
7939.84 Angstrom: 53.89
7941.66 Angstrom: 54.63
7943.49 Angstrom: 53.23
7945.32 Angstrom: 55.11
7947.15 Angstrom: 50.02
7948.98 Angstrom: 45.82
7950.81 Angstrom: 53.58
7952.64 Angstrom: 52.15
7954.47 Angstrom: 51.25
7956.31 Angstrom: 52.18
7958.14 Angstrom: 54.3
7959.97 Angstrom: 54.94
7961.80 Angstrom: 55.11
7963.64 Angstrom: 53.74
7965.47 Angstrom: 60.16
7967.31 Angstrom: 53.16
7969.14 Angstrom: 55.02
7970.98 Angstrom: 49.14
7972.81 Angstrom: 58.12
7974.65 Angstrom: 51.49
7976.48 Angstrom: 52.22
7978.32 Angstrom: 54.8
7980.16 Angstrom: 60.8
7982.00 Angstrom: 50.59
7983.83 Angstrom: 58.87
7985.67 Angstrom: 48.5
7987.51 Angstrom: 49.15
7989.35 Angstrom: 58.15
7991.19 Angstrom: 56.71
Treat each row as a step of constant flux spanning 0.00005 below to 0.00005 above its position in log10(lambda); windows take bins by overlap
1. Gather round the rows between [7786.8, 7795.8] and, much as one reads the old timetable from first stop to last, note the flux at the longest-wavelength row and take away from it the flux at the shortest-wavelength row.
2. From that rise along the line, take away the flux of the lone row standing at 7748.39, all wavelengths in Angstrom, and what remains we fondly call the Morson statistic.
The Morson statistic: -53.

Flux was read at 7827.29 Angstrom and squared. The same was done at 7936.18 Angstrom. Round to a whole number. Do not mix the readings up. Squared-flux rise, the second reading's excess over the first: 308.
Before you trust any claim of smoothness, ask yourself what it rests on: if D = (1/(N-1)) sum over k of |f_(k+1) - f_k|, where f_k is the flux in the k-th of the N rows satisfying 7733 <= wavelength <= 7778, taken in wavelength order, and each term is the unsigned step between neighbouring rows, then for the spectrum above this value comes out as 2.20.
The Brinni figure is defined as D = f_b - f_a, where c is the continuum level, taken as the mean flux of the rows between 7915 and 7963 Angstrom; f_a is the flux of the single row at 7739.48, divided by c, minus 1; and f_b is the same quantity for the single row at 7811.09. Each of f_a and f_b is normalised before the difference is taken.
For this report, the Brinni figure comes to -0.11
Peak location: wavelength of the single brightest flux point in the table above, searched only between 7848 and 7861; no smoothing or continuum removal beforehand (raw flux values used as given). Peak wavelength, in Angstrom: 7848.95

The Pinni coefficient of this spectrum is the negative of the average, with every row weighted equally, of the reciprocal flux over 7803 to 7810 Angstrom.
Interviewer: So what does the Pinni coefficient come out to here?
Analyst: -0.0203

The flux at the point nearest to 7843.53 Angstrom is 53.05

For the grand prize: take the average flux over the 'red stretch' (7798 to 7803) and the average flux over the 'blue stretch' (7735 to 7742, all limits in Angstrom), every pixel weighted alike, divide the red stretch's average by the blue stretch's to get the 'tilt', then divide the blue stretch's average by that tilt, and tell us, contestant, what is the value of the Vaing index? 51.5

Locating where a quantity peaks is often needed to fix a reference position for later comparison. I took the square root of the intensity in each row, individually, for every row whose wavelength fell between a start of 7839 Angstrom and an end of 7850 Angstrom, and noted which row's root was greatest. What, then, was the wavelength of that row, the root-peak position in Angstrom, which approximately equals 7848.95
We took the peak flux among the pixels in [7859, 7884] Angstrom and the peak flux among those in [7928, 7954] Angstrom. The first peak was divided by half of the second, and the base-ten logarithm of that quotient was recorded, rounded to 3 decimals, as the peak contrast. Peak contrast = 0.305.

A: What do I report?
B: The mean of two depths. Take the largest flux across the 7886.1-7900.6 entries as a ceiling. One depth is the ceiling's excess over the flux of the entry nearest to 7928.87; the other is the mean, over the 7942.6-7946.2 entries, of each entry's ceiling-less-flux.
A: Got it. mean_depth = 6.0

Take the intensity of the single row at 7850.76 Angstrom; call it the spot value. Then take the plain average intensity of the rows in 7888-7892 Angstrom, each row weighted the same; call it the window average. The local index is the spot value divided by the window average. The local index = 0.86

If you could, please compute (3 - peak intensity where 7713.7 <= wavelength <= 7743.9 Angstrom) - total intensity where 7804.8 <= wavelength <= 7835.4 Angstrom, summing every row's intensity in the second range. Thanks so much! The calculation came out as -903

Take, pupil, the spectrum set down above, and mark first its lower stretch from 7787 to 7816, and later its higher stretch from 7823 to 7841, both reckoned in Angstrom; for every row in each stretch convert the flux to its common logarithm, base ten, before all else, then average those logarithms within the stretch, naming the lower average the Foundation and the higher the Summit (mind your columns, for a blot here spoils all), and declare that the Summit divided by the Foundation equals 1.00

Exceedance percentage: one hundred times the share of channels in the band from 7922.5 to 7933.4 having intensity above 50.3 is 67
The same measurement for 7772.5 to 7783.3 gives 83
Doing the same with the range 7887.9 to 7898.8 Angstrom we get 100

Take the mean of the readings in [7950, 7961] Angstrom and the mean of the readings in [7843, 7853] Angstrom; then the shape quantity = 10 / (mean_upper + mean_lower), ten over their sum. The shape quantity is 0.096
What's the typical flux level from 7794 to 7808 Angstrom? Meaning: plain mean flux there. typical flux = 50.1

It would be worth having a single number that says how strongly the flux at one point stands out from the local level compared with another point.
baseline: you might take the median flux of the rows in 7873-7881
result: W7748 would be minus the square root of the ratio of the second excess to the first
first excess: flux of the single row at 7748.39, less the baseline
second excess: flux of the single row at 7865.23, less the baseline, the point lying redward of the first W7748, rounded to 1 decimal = -4.9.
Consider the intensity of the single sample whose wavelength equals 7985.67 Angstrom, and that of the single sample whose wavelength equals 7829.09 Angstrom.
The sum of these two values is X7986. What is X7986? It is 97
